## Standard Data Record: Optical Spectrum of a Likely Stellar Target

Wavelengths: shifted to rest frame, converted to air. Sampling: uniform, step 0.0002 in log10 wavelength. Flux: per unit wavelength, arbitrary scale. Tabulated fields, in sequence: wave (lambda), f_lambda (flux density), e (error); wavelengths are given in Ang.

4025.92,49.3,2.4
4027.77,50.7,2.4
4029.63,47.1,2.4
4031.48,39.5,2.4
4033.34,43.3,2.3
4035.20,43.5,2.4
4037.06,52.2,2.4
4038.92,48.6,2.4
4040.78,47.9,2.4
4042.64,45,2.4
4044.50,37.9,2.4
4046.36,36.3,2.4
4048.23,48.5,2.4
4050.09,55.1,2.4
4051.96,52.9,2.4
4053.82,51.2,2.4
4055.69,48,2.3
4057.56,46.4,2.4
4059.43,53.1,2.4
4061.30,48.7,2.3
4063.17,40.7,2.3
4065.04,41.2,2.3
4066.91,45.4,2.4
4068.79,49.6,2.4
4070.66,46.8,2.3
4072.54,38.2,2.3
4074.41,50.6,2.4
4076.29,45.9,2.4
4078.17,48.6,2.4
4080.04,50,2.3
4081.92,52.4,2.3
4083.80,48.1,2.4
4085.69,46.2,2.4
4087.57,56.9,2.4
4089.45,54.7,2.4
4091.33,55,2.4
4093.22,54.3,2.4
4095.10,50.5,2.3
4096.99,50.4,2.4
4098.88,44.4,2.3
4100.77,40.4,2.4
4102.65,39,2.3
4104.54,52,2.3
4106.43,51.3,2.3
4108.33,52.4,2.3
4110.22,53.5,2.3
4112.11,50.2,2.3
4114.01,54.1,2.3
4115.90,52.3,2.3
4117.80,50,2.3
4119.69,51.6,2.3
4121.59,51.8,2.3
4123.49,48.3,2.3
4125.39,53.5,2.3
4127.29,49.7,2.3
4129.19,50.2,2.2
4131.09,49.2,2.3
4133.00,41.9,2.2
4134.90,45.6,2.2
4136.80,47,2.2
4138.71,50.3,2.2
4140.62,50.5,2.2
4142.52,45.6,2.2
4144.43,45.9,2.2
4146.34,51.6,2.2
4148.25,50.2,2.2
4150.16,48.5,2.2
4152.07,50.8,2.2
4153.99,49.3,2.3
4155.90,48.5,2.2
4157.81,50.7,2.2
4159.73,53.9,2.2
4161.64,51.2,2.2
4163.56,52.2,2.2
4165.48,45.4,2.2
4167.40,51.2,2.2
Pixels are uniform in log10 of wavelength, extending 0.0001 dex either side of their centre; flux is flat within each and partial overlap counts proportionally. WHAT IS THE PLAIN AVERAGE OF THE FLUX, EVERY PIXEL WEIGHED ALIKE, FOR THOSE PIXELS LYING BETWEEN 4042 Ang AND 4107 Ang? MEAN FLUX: 47.9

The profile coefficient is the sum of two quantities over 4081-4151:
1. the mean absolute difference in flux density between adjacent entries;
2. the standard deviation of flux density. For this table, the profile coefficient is 7.0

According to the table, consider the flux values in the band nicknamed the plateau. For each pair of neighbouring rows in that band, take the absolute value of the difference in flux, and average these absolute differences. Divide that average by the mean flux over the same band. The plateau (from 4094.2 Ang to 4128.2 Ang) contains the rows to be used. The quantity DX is 0.063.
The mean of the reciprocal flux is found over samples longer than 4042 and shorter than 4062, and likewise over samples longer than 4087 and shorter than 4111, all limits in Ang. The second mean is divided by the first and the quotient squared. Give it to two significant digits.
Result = 0.89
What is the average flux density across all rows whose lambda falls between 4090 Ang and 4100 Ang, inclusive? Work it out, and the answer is 50.9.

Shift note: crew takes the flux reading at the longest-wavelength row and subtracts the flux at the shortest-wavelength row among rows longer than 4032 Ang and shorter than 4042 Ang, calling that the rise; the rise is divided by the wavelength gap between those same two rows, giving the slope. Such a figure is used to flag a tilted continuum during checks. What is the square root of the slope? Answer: 0.79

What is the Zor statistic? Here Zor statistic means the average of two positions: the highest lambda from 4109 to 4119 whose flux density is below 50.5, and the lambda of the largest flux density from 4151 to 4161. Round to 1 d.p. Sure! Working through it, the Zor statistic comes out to 4138.8 Ang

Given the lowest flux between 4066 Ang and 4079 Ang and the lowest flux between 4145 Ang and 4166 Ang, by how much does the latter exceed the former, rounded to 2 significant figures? 7.2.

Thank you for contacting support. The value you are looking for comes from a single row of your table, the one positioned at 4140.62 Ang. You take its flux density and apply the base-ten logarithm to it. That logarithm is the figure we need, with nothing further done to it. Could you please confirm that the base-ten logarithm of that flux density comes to 1.703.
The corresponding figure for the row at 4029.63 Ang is 1.673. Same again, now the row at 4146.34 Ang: 1.713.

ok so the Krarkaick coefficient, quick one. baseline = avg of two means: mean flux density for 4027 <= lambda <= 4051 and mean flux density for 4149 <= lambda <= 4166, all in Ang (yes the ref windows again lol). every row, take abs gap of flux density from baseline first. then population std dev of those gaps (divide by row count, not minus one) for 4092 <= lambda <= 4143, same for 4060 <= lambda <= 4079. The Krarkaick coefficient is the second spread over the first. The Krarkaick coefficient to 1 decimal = 1.5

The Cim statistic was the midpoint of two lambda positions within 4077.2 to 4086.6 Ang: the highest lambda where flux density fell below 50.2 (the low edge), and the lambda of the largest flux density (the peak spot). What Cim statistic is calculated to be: 4083.8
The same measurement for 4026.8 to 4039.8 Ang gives 4038.0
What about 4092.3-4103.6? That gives 4097.9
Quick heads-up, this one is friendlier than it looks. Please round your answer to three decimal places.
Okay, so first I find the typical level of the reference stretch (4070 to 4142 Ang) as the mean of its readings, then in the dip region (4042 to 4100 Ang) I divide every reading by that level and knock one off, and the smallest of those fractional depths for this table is -0.265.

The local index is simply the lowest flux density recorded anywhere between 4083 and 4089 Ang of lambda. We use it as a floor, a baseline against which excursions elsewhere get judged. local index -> 46.2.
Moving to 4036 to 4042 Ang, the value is 47.9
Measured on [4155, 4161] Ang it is 48.5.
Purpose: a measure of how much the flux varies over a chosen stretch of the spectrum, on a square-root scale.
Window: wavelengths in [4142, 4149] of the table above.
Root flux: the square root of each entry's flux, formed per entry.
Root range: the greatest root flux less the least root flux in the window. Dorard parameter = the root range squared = 0.2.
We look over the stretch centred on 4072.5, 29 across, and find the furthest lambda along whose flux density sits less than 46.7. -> 4085.69 Ang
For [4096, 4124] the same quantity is 4102.65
